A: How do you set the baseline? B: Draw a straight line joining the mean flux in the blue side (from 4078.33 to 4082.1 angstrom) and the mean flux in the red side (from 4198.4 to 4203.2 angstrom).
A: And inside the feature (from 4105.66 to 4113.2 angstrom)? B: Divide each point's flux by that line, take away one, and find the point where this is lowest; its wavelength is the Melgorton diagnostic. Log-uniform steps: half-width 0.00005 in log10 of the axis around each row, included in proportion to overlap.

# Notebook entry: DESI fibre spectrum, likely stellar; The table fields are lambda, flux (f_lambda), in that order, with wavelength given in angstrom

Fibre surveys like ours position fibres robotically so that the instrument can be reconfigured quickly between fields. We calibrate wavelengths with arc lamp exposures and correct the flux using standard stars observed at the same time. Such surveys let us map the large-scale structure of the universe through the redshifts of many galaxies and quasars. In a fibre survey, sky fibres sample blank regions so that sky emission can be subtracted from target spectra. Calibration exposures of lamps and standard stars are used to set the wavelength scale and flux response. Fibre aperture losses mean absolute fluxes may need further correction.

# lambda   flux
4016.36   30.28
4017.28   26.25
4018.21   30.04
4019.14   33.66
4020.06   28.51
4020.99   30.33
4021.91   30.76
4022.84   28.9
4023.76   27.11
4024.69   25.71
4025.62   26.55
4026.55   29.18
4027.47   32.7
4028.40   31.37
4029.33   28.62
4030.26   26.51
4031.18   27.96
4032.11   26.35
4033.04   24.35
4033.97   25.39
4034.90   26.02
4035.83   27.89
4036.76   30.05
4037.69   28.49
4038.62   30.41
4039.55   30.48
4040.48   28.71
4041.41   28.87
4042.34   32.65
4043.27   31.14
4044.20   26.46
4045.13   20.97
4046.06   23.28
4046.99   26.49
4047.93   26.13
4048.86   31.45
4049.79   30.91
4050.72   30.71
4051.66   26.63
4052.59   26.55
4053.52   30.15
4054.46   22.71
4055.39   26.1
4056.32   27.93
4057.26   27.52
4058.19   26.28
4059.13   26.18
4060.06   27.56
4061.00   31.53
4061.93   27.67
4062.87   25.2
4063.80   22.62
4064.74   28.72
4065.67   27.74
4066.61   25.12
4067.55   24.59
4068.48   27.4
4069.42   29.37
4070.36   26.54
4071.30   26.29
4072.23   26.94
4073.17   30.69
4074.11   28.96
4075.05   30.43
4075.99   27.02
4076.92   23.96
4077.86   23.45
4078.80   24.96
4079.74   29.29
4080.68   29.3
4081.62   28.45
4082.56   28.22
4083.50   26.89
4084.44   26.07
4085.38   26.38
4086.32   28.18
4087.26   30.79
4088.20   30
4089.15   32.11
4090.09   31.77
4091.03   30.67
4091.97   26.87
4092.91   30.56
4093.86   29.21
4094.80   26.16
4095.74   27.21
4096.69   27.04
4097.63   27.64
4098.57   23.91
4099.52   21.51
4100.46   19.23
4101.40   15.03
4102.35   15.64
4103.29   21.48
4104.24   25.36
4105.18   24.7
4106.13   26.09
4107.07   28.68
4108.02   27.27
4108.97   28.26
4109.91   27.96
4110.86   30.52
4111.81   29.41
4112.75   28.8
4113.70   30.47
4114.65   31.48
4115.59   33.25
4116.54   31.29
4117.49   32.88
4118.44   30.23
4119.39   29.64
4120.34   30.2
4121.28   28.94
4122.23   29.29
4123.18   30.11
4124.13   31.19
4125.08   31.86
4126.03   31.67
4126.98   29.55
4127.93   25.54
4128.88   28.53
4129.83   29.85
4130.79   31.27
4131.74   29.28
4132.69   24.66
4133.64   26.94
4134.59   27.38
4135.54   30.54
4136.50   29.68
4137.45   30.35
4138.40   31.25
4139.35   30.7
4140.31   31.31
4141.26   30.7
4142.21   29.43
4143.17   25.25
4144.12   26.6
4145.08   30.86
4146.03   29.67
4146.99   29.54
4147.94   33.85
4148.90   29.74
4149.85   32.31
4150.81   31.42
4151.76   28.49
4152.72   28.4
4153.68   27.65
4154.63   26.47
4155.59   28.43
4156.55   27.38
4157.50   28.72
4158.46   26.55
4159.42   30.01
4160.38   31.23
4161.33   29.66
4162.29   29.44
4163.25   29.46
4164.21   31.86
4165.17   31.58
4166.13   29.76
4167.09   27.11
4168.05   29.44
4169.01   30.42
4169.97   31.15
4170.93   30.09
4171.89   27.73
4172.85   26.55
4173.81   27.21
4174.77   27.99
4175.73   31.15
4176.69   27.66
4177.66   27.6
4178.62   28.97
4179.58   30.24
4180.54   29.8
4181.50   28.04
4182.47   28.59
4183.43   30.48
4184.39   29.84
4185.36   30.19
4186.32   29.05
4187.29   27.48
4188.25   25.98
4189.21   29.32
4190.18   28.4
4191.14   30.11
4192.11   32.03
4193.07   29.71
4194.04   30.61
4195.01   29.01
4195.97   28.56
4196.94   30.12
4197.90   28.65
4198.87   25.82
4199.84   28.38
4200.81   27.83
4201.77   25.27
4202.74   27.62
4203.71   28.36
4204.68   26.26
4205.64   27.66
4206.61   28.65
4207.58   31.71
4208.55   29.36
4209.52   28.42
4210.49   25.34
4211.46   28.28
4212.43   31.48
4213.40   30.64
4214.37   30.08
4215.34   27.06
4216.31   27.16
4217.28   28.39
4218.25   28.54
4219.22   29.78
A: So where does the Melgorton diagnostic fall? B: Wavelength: 4106.13 angstrom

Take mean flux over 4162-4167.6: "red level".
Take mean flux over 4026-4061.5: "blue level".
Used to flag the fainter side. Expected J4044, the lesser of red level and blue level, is 28.0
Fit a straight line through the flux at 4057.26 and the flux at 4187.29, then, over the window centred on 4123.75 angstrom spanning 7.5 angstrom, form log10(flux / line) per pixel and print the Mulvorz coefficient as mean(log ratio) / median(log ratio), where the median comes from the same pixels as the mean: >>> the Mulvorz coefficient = 1.06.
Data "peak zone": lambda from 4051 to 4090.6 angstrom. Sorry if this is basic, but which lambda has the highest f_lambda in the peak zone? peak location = 4089.15 angstrom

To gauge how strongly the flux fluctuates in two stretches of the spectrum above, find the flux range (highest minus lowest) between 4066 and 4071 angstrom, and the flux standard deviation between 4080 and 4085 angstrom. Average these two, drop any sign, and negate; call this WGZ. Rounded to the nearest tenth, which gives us -3.0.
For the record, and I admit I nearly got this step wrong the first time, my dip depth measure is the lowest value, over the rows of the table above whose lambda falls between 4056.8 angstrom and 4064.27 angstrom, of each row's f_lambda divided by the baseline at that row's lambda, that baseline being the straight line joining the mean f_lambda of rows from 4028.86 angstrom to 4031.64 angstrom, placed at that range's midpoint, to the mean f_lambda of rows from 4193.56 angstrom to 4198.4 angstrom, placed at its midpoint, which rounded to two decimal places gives 0.81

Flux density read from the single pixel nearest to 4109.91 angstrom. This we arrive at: 27.96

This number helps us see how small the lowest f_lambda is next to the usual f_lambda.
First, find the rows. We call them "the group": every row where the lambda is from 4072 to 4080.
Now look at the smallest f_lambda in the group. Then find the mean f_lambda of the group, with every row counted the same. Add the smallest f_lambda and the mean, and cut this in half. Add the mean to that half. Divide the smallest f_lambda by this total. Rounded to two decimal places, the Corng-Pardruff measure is 0.45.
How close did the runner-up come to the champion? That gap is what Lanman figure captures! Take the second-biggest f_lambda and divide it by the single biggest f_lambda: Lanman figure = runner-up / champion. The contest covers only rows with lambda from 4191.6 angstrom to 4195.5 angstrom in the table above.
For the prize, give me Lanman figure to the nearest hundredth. 0.96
